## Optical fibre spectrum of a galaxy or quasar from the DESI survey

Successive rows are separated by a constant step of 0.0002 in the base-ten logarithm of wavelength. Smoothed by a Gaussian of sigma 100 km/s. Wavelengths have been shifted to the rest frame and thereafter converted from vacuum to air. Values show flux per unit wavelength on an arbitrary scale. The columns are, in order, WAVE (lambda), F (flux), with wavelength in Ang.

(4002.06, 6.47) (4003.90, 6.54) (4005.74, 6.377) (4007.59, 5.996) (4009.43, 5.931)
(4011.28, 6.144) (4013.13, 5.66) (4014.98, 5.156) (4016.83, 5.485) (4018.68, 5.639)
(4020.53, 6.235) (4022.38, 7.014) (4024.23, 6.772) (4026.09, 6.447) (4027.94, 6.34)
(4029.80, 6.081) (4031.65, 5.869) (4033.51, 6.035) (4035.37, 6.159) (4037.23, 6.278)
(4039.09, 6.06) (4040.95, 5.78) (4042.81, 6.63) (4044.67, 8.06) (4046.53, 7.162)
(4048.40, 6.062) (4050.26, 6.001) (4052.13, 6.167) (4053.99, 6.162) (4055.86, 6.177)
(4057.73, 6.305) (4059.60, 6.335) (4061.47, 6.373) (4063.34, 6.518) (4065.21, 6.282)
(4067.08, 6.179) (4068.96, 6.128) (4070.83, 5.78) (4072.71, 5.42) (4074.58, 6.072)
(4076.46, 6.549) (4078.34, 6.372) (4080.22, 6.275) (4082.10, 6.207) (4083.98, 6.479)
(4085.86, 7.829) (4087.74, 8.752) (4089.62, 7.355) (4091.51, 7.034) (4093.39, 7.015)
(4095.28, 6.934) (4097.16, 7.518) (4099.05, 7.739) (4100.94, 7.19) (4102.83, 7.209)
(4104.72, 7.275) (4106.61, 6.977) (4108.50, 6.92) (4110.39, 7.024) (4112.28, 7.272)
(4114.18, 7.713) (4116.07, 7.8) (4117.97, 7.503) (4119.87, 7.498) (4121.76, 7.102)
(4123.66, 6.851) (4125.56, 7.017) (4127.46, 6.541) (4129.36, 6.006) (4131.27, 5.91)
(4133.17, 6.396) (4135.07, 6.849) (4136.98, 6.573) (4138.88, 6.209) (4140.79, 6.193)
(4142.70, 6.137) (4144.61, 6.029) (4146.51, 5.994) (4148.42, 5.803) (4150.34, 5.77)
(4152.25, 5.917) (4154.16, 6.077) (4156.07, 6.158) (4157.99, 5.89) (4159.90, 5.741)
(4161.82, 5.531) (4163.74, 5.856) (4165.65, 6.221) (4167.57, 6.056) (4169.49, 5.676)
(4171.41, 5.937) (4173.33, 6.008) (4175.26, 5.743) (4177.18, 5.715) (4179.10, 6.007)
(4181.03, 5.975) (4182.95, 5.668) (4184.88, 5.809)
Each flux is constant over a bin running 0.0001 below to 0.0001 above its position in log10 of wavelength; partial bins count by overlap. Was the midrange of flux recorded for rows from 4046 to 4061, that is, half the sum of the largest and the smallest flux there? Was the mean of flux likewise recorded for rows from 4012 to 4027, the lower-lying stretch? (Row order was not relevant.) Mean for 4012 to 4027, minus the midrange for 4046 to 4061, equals -0.5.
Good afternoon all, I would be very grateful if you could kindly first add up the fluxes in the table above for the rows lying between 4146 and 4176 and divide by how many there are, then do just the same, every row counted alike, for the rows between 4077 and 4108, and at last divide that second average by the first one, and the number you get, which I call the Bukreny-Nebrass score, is 1.2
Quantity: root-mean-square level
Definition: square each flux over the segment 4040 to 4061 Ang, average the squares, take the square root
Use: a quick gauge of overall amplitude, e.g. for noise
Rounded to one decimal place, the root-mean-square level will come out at 6.5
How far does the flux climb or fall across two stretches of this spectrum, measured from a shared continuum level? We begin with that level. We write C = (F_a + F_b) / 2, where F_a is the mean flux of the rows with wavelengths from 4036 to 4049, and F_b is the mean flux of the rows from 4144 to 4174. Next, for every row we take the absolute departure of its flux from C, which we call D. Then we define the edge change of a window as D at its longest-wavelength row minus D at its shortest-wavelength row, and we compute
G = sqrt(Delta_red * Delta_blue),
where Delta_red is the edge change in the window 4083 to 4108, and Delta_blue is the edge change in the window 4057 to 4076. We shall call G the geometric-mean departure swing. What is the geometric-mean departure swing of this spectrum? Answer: 0.24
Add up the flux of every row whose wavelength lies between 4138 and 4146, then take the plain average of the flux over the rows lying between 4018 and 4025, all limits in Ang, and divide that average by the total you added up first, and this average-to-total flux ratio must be 0.26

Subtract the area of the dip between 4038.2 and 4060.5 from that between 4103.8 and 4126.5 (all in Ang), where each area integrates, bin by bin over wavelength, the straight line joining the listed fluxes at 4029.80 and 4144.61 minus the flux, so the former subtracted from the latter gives -20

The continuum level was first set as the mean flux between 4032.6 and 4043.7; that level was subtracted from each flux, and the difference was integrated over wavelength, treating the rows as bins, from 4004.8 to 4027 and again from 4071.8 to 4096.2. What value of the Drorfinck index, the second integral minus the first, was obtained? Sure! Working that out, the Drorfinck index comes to 17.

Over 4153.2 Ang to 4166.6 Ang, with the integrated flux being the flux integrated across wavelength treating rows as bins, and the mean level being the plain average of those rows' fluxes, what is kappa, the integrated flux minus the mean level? 74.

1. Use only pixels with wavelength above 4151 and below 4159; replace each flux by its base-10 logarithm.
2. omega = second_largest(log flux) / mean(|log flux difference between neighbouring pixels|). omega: 64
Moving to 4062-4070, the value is 89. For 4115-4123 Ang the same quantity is 64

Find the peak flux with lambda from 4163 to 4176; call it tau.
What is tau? 6.221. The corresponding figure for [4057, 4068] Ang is 6.518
